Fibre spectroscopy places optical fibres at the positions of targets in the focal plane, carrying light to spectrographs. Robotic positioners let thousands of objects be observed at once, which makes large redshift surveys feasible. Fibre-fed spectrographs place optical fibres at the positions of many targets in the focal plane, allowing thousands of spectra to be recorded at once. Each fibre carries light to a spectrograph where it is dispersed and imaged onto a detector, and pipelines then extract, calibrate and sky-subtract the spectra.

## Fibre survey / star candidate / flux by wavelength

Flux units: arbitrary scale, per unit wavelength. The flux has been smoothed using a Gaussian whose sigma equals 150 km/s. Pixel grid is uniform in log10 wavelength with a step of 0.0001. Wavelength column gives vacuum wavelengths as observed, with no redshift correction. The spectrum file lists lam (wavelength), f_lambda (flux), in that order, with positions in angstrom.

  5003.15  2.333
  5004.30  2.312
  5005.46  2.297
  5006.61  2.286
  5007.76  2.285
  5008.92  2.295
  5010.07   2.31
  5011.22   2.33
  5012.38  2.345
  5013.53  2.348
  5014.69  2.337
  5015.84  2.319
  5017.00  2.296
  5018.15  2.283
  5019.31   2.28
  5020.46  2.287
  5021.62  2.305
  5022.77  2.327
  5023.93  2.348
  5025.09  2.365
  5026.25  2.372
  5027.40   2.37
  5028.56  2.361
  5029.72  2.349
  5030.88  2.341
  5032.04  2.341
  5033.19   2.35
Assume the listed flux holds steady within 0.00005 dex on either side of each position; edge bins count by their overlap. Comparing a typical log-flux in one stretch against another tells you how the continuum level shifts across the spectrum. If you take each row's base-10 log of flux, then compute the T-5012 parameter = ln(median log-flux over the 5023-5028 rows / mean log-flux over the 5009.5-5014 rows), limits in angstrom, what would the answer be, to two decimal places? 0.02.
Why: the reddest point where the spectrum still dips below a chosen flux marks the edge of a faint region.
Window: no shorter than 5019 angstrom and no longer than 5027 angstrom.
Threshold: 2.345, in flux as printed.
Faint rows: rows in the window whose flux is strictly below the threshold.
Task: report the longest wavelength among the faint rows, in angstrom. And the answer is 5022.77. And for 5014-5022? 5021.62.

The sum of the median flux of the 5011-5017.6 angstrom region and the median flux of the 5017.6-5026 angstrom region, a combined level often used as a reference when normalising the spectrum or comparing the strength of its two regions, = 4.64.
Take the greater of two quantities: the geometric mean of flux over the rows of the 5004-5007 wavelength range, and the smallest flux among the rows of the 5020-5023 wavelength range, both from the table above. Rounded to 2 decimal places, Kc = 2.30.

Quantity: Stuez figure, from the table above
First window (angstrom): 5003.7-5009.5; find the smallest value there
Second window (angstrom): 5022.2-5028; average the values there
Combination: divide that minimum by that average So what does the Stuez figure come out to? 0.970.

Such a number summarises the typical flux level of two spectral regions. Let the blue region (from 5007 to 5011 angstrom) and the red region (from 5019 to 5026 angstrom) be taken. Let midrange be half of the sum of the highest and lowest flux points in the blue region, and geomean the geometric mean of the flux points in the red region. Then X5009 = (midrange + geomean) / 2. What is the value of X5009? 2.31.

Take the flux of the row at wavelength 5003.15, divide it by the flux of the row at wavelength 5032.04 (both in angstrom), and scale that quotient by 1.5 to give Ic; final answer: 1.49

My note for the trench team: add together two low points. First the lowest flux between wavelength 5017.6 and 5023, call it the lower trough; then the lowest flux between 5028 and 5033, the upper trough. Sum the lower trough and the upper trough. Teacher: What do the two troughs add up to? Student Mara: 4.62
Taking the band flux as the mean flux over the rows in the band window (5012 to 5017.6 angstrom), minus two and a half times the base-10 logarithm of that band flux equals -0.918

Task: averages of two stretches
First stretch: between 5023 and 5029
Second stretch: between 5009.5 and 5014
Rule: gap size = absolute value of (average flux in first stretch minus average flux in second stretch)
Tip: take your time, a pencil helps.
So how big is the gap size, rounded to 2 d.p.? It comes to 0.03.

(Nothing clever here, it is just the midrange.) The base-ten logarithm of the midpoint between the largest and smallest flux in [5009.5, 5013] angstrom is 0.367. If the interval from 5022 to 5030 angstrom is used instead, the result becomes 0.371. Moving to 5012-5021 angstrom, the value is 0.364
